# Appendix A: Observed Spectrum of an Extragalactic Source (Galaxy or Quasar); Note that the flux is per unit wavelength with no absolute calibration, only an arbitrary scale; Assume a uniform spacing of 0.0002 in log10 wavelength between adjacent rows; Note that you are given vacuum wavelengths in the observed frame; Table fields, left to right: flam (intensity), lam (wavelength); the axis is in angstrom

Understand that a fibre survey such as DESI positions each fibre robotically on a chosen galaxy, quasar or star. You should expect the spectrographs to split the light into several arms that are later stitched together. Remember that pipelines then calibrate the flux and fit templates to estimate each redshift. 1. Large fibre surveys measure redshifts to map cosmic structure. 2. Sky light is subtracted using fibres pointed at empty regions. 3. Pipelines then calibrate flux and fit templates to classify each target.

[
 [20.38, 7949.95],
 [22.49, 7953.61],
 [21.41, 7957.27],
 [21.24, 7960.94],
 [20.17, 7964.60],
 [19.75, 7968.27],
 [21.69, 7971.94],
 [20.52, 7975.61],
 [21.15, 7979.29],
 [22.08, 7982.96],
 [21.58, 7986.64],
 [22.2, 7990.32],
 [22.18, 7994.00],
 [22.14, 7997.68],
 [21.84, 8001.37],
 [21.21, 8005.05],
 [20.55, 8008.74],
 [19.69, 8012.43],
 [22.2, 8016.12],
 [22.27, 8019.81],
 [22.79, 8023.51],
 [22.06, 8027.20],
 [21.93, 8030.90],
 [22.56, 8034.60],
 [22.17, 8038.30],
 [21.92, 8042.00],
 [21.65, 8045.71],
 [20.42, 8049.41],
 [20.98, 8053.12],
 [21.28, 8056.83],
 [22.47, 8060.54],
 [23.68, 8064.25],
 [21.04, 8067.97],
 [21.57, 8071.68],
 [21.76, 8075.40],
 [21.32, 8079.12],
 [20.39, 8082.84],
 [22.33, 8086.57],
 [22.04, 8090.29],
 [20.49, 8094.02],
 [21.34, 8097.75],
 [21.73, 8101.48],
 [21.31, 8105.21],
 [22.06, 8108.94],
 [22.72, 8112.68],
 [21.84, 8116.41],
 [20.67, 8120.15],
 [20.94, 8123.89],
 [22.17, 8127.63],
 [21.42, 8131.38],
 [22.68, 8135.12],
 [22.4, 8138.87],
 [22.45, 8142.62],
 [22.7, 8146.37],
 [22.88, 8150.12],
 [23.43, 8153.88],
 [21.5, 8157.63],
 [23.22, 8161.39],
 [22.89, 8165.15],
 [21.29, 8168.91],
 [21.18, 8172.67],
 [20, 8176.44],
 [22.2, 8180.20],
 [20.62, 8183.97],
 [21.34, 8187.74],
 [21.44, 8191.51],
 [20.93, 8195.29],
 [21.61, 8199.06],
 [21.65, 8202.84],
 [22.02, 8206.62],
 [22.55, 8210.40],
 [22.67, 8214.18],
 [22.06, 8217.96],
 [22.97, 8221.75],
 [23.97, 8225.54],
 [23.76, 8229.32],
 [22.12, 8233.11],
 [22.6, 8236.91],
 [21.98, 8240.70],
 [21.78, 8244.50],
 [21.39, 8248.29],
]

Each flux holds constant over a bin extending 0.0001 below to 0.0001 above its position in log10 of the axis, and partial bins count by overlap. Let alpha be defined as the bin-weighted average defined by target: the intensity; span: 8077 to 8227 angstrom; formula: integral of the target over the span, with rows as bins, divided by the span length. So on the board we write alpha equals 21.9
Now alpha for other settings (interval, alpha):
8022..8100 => 21.7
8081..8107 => 21.4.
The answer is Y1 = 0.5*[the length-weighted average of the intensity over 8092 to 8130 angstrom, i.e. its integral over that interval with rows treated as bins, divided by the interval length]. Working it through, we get 10.8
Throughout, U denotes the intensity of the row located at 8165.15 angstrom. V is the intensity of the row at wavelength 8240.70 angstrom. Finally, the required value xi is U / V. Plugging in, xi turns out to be 1.04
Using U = 22.89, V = 21.98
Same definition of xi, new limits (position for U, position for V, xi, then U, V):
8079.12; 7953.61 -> 0.95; 21.32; 22.49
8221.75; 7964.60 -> 1.14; 22.97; 20.17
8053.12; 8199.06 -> 0.97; 20.98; 21.61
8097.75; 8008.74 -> 1.04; 21.34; 20.55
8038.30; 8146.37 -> 0.98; 22.17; 22.7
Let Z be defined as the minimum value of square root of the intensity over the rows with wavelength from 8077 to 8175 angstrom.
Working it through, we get 4.52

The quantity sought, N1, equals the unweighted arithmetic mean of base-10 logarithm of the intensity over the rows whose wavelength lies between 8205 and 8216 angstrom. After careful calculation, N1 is 1.350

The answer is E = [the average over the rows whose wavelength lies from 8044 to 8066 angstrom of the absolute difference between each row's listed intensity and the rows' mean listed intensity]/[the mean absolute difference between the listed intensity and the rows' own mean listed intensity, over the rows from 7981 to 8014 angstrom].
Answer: 1.31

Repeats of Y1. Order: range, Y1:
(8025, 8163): 10.9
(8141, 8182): 11.1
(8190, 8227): 11.1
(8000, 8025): 10.7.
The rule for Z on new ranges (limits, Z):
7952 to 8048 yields 4.44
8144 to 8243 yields 4.47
